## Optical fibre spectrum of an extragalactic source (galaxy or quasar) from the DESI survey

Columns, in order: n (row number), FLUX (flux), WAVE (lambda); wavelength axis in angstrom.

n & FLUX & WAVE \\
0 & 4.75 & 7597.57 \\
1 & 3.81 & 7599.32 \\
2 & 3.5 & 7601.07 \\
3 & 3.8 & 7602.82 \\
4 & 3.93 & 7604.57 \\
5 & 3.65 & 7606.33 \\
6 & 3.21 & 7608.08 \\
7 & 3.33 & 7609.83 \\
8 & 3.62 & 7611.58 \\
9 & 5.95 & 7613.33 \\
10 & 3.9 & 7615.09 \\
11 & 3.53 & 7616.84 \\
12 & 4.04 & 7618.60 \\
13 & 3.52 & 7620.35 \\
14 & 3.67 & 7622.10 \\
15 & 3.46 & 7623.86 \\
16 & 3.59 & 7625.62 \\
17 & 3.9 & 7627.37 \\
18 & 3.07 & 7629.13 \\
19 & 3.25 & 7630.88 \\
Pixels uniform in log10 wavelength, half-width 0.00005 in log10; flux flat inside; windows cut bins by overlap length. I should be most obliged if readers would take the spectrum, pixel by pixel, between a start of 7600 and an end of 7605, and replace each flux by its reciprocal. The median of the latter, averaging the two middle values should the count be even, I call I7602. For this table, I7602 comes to 0.263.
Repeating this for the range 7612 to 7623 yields 0.264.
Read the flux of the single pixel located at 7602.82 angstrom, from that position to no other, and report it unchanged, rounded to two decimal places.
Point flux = 3.80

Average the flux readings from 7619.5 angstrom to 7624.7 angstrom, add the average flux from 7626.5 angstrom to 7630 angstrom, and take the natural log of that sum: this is 1.951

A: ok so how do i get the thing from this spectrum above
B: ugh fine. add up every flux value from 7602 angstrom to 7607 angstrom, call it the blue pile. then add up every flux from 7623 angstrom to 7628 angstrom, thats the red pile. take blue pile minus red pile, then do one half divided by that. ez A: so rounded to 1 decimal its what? 1.2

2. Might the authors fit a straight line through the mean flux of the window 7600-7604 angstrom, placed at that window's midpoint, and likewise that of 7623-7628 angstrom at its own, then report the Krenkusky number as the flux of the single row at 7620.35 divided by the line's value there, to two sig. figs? 0.96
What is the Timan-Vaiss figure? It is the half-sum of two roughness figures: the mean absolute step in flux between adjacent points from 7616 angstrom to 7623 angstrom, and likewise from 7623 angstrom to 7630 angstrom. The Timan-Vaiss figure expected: 0.41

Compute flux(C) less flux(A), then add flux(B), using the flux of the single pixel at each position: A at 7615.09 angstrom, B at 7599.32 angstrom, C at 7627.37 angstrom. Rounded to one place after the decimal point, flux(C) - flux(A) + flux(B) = 3.8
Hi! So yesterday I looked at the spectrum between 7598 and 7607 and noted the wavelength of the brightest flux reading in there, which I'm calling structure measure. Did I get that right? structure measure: 7604.57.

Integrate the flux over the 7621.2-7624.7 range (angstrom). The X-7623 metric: 12.5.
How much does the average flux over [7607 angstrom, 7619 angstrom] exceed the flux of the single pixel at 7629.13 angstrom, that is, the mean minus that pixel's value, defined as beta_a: 0.9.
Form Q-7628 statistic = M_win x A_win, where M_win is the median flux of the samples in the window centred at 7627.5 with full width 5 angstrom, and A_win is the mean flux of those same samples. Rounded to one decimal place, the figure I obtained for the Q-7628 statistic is 12.6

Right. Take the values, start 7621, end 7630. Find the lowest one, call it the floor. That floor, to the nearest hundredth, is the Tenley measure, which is 3.07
